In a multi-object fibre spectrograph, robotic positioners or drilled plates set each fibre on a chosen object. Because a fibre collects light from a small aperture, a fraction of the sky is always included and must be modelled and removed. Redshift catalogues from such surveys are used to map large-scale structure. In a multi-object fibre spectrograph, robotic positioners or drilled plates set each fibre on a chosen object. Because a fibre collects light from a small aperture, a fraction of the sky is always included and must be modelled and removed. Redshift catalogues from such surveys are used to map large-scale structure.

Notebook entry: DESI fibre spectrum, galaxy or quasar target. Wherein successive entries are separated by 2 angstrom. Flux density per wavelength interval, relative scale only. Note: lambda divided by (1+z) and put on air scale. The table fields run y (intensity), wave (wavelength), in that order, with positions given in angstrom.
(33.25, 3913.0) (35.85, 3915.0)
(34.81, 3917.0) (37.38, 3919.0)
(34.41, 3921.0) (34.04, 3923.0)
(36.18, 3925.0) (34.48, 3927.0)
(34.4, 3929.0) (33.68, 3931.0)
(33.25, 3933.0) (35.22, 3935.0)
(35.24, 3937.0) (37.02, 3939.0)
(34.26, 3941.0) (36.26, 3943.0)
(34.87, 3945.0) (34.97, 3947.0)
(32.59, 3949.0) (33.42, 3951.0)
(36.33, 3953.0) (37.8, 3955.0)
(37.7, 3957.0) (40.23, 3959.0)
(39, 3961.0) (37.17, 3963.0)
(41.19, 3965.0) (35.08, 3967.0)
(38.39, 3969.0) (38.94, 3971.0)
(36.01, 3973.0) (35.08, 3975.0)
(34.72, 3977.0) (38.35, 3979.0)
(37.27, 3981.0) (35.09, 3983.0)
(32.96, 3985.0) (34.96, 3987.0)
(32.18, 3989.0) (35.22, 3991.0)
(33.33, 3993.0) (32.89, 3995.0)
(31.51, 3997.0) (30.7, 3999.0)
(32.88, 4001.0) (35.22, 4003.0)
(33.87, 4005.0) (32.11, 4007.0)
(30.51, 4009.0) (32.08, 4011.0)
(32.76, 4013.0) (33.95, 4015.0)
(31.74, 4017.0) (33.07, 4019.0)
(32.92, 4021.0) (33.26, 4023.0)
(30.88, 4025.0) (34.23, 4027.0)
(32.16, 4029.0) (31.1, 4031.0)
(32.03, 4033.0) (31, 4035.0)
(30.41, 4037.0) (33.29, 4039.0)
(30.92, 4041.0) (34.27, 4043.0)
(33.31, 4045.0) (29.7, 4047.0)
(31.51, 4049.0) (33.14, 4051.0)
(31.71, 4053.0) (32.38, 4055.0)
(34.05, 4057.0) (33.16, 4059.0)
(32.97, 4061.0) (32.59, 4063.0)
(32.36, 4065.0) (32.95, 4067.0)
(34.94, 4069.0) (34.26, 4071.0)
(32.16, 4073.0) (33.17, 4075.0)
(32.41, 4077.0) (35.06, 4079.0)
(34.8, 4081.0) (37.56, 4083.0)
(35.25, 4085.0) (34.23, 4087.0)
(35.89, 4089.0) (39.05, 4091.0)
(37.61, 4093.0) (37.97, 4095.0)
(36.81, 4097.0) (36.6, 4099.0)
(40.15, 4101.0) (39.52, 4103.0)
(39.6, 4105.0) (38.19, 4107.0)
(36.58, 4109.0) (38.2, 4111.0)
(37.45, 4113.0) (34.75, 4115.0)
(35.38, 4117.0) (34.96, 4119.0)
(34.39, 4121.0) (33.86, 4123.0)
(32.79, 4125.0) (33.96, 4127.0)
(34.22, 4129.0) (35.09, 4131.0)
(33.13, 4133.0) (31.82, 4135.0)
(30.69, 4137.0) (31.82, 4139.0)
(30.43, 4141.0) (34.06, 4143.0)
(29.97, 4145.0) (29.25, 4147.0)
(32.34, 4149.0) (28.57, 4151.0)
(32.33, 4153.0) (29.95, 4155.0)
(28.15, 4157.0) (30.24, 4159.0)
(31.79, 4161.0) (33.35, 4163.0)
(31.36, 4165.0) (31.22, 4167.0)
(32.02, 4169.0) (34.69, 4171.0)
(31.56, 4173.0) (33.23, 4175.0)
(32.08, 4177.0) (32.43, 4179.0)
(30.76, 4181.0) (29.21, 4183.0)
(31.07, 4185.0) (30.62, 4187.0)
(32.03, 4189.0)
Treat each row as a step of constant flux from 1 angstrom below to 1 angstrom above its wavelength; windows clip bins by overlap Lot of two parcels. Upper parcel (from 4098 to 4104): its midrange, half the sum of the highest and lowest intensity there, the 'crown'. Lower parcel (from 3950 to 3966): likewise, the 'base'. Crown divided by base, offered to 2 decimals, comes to 1.03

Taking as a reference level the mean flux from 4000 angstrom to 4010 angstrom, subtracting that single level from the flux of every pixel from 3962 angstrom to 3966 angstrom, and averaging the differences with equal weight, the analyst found 6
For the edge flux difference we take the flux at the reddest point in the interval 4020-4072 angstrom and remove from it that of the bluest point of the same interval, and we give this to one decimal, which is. 1.3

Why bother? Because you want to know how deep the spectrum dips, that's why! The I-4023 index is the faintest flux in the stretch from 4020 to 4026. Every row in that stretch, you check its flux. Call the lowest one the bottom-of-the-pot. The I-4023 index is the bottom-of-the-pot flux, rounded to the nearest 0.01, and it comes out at 30.88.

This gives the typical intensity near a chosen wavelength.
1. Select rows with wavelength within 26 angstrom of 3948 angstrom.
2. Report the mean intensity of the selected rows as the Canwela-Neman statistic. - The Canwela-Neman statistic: 36.1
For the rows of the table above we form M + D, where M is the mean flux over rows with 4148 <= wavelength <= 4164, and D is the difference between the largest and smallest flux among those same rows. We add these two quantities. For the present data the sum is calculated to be 36.0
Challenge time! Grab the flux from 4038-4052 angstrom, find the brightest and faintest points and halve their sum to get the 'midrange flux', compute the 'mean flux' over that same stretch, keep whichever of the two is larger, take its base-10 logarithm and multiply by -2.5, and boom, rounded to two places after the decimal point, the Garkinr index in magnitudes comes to -3.77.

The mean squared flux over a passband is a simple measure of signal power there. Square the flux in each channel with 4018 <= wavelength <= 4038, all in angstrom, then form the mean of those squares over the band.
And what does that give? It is 1032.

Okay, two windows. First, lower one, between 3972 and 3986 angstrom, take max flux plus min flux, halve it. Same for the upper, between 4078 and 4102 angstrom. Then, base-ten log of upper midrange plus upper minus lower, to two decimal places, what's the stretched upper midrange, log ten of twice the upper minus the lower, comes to 1.59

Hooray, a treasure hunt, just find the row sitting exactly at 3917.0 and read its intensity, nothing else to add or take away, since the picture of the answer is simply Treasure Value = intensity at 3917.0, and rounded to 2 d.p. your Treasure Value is 34.81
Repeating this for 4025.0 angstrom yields 30.88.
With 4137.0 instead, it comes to 30.69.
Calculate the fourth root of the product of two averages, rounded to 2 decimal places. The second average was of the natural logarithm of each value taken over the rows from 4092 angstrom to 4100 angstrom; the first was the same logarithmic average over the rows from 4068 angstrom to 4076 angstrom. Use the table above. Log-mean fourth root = 1.89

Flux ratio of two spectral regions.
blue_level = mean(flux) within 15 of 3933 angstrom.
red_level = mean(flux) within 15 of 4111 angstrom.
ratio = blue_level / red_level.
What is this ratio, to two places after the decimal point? 0.96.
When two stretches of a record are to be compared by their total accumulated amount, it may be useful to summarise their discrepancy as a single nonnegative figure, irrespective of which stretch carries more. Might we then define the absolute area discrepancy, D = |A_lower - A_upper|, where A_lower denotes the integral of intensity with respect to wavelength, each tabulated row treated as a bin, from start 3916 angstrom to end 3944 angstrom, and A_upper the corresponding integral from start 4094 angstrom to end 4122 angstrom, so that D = 60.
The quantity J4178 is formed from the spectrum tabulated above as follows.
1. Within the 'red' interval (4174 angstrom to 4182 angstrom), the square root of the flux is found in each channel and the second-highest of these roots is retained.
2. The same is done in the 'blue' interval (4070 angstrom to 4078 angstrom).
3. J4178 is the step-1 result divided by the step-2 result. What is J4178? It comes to 0.989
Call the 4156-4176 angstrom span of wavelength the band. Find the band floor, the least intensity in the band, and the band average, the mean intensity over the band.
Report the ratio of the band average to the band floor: 1.13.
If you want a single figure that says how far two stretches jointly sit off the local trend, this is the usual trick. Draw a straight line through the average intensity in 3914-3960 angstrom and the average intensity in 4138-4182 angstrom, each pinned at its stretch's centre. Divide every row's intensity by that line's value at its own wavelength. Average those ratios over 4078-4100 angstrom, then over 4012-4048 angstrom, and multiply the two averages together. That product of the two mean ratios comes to 1.066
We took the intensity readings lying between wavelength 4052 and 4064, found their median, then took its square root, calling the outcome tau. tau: 5.73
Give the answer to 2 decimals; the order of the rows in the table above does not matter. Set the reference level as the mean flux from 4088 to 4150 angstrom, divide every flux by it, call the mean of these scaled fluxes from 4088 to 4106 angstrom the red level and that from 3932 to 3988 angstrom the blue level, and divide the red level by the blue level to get 1.05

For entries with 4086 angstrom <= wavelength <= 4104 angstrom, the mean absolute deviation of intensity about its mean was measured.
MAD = 1.5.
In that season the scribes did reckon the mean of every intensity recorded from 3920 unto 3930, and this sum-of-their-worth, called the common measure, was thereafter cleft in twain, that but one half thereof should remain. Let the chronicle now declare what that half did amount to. 17.4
